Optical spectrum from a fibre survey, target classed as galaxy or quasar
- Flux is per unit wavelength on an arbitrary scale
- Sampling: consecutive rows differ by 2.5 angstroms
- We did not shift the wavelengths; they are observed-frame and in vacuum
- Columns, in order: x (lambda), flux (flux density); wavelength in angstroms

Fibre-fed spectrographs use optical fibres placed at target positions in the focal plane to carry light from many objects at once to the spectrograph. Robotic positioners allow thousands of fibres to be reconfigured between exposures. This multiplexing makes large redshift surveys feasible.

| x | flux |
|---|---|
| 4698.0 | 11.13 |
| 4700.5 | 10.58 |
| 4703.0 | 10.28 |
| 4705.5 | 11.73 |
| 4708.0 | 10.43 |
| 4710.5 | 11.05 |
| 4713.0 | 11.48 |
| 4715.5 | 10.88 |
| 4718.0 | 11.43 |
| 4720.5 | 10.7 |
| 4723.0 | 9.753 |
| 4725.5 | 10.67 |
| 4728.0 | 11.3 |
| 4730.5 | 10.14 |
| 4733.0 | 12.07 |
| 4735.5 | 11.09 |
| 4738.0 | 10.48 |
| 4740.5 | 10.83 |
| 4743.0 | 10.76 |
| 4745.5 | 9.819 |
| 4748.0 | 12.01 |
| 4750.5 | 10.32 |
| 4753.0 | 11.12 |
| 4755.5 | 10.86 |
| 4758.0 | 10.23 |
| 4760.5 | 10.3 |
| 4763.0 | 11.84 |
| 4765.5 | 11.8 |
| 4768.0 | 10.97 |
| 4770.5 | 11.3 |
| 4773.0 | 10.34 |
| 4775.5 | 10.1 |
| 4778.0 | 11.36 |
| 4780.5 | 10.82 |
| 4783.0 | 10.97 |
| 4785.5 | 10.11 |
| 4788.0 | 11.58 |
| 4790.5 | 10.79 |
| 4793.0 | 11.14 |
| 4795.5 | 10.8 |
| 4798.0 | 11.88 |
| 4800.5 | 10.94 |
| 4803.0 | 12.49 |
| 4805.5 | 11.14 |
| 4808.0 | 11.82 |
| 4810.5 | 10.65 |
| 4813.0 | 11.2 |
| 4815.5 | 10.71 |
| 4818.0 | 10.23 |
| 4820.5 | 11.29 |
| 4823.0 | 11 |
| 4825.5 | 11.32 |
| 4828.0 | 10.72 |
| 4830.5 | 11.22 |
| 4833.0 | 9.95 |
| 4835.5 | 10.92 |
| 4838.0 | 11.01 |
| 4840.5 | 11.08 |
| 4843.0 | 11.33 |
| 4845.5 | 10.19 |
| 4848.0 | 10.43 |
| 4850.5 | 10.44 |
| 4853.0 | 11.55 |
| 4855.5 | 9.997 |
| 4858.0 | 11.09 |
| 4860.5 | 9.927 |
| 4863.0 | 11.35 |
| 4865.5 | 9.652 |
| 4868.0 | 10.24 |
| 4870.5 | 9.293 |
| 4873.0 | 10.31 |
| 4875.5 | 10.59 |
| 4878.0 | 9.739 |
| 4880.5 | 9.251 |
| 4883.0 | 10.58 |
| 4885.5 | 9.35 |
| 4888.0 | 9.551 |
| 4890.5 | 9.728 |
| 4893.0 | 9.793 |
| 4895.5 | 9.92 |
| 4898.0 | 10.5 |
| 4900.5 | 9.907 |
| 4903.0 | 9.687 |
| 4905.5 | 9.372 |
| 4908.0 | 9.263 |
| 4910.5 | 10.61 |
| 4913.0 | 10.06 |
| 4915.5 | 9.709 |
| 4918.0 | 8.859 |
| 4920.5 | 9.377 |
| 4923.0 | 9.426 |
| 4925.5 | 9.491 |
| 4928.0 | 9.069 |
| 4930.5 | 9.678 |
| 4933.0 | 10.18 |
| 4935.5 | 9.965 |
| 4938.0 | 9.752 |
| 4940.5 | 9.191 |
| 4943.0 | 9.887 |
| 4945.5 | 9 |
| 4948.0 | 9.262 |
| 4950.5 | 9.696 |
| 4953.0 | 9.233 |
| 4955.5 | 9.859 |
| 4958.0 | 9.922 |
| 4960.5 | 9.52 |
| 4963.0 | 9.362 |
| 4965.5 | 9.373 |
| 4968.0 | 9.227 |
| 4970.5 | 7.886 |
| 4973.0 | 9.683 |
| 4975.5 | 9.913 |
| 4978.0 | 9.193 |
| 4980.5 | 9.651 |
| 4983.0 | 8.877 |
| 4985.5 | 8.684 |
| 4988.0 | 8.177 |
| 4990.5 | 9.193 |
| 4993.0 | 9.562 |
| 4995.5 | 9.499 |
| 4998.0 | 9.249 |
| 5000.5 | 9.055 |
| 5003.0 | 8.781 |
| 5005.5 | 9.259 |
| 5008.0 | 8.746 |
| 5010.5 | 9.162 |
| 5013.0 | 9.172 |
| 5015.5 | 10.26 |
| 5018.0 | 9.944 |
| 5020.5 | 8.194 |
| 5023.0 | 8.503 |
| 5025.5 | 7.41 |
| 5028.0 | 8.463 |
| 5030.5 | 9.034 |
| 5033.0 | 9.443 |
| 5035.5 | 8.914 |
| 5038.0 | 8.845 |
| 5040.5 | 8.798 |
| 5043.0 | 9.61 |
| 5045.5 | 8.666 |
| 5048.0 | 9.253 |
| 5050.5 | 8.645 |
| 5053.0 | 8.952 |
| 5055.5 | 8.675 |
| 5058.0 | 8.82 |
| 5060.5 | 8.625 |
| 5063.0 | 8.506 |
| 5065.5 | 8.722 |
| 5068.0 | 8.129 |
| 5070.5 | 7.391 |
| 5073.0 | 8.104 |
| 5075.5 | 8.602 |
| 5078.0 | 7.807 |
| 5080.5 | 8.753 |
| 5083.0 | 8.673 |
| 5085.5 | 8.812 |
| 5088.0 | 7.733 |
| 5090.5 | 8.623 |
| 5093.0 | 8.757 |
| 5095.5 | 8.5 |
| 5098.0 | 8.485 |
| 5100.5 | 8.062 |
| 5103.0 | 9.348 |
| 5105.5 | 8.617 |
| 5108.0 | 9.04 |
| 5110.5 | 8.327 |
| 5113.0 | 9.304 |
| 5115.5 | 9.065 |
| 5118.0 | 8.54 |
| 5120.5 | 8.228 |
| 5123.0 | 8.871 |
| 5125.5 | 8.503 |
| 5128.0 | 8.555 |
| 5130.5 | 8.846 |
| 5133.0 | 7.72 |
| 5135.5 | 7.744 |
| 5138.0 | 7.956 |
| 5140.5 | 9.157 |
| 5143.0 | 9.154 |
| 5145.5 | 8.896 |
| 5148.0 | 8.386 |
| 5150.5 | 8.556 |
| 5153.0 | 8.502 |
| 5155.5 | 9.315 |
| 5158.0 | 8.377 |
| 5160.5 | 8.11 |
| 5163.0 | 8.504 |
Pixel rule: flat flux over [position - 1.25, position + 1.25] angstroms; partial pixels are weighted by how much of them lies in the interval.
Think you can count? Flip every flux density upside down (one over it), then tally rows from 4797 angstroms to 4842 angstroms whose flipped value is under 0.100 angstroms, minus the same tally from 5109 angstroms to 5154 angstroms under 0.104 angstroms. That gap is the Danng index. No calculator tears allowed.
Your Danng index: 17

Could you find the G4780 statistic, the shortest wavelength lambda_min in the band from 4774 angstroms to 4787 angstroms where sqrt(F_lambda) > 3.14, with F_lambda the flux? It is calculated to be 4775.5 angstroms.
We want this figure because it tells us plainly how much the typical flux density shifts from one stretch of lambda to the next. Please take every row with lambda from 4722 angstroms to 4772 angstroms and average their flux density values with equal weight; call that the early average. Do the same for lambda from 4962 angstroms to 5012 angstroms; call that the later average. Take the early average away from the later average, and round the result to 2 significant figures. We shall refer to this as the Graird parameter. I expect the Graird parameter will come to -1.8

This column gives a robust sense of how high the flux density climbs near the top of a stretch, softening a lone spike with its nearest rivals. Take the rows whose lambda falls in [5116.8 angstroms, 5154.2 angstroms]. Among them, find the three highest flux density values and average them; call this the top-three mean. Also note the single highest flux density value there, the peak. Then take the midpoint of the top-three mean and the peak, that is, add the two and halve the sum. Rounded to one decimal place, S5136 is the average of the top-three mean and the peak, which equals 9.1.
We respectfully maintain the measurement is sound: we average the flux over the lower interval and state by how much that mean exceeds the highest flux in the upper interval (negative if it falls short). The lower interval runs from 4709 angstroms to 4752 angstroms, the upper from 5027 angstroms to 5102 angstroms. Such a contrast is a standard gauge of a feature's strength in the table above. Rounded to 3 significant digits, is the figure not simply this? 1.26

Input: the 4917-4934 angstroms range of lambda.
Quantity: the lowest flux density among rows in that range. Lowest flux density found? 8.859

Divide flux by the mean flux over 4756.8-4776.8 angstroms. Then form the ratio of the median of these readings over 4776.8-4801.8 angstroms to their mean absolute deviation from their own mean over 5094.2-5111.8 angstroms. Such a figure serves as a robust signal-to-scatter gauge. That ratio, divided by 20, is 1.69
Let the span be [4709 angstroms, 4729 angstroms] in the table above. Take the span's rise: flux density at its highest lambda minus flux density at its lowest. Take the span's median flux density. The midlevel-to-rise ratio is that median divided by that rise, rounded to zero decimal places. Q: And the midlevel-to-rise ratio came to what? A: 44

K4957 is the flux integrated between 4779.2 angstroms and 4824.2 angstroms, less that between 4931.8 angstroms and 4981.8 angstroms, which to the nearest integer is 25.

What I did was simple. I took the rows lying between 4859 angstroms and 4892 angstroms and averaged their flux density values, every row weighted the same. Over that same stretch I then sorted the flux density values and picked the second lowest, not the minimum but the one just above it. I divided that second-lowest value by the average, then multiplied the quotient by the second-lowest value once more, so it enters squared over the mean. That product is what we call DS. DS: 8.7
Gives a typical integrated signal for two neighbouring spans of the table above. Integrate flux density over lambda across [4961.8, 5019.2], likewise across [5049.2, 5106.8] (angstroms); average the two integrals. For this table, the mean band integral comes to 509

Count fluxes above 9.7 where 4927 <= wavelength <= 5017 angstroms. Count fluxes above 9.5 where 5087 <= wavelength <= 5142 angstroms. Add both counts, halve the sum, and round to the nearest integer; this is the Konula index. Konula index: 4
